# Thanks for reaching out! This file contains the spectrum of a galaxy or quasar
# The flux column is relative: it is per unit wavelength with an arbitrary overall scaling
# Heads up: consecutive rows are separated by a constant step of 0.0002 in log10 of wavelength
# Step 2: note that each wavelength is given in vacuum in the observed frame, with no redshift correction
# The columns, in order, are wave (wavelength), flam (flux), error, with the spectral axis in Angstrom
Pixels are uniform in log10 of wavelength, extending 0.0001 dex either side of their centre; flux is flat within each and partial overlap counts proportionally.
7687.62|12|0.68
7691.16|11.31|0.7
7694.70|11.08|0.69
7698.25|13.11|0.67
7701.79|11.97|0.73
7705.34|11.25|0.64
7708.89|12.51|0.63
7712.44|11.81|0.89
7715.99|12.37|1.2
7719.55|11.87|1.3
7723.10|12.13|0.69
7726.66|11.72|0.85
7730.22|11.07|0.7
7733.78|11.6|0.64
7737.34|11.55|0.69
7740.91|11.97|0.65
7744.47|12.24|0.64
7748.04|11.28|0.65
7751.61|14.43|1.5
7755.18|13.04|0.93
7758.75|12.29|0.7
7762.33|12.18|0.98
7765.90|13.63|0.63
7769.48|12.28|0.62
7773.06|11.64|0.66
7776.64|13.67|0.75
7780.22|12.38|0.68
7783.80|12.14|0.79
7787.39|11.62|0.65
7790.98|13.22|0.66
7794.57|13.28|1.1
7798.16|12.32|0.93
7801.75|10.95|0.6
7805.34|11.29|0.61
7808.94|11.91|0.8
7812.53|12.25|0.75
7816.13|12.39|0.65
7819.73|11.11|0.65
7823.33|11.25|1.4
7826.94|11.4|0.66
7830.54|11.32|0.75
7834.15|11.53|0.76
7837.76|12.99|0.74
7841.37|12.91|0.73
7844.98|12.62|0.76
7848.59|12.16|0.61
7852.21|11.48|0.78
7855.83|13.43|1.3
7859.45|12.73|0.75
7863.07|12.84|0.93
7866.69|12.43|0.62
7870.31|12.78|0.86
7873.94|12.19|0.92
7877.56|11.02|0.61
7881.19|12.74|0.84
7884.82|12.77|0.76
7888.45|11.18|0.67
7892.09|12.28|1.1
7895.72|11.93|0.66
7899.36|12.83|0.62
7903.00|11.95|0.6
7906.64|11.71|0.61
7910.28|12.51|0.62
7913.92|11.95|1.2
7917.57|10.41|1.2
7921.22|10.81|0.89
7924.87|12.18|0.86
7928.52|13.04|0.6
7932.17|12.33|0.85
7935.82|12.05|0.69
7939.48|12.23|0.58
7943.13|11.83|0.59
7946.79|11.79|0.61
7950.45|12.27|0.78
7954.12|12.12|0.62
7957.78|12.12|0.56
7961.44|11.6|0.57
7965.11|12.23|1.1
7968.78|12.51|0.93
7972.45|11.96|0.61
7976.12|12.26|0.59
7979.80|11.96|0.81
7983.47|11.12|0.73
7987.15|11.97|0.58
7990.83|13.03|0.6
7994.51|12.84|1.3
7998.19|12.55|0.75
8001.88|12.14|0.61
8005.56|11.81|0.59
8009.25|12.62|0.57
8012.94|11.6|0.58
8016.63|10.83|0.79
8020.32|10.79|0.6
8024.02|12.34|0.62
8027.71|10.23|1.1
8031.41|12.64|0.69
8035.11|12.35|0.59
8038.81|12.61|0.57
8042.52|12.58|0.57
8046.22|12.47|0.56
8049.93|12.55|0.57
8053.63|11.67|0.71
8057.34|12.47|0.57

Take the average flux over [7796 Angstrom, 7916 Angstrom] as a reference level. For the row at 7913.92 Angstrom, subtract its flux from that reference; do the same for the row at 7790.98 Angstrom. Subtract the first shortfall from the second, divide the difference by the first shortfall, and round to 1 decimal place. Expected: -8.7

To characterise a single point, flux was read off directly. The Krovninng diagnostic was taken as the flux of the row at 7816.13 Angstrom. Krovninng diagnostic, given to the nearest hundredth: 12.39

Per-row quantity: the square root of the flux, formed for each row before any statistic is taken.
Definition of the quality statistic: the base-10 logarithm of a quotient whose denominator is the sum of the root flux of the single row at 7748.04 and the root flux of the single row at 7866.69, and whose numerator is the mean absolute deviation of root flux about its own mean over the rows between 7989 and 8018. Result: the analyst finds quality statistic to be -1.9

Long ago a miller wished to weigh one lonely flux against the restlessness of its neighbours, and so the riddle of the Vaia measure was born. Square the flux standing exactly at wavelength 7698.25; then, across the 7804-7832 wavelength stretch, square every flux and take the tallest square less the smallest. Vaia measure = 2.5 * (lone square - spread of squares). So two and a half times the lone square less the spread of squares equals 354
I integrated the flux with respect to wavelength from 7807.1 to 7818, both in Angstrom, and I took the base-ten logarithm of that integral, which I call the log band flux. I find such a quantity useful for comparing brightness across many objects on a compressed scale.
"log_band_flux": 2.12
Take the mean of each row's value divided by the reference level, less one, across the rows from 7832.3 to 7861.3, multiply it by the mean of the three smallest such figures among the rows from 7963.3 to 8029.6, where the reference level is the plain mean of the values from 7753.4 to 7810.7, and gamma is -0.0013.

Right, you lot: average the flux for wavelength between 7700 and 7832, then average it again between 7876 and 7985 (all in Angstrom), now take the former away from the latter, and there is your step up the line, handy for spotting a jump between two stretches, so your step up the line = -0.10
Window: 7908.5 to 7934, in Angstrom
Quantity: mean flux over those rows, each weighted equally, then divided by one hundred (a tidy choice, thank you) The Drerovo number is 0.119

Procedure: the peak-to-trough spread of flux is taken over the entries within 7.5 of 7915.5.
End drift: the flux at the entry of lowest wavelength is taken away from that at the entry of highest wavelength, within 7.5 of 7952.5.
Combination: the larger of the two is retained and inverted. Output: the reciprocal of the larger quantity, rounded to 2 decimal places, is 0.48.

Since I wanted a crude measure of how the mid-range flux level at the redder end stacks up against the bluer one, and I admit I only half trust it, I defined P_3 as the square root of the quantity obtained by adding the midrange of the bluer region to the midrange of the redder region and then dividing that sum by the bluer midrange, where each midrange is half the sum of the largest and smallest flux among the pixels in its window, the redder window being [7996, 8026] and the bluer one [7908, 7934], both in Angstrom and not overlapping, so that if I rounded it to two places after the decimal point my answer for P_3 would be 1.41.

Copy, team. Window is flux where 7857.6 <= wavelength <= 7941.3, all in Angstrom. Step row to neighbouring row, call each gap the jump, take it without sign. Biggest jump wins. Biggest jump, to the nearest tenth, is 1.7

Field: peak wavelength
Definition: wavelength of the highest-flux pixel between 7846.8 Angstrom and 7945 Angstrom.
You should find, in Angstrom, 7855.83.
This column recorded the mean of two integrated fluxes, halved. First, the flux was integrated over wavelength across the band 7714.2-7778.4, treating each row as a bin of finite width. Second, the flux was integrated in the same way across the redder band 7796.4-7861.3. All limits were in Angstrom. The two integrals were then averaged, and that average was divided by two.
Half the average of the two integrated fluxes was 392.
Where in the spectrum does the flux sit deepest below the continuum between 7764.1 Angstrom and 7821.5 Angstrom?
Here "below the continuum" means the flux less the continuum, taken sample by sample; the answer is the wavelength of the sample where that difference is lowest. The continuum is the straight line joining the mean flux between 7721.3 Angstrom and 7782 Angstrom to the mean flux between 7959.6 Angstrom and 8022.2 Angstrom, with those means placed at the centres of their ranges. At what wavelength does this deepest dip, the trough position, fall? 7801.75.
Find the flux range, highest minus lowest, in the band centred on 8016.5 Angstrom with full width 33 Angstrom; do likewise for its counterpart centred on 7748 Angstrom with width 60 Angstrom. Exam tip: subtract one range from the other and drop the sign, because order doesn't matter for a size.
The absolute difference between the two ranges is 0.95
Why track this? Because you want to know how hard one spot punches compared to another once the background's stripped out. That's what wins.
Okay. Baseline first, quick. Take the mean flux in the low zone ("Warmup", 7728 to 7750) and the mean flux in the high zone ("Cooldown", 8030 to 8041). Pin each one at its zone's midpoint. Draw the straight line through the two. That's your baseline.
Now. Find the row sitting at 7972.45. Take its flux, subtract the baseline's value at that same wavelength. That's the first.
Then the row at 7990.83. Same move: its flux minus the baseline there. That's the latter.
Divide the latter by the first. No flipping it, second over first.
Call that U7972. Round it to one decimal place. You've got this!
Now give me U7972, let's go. -1.7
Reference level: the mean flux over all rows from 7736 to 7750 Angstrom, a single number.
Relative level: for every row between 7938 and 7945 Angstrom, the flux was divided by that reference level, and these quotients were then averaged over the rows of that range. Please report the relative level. 1.02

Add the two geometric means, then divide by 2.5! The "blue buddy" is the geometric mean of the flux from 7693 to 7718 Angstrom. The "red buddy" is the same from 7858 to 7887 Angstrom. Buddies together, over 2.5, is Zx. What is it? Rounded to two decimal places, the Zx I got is 9.77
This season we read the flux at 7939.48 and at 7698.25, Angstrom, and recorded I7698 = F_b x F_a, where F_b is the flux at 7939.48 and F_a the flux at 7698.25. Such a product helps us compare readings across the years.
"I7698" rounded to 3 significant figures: 160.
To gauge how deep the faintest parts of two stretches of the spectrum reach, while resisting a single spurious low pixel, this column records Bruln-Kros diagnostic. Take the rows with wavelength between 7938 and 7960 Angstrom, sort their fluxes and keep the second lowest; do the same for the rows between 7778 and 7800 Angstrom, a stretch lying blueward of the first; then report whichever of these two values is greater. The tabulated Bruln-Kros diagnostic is 12.1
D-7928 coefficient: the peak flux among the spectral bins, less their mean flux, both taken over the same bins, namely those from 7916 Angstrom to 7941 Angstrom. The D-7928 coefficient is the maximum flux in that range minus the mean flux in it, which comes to 1.2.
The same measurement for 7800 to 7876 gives 1.3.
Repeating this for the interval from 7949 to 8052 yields 1.0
